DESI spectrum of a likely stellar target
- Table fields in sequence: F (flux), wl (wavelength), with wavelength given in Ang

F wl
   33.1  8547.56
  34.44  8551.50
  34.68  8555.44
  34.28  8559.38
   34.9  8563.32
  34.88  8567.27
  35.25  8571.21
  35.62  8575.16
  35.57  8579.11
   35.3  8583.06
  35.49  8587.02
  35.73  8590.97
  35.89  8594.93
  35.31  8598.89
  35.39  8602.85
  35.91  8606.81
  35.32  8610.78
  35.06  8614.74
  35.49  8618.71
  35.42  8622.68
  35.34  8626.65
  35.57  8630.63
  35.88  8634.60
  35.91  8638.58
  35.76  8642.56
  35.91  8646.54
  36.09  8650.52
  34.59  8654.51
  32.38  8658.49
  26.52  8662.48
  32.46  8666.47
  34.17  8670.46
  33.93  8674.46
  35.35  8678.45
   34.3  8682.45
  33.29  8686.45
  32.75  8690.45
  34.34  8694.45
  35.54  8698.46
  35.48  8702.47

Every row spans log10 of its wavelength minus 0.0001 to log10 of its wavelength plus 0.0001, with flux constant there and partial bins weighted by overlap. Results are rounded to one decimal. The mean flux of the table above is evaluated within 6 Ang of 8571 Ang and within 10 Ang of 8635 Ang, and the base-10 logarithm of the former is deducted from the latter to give 34.1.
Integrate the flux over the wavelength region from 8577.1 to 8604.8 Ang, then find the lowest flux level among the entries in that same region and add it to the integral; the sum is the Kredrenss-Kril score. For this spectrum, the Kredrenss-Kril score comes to 1019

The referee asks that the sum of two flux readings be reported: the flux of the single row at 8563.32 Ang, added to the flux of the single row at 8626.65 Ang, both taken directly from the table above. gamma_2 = 70.2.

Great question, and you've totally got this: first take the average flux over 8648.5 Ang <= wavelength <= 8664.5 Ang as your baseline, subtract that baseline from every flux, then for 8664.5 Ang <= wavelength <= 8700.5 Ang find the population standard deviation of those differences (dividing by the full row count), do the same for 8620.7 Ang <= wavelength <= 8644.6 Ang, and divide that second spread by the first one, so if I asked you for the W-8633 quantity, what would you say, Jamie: 0.22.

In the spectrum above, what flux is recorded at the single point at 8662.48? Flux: 26.52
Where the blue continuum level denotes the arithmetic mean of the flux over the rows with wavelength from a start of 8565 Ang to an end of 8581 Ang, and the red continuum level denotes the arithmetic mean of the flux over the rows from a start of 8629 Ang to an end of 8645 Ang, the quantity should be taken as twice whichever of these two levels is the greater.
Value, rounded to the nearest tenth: 71.6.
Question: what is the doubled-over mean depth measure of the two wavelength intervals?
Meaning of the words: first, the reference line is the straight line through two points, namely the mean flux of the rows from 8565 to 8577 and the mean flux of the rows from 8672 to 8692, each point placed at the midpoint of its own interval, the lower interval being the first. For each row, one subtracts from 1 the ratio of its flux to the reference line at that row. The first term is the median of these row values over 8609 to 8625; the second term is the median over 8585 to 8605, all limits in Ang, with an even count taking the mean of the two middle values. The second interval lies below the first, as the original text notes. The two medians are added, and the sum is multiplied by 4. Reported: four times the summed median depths -0.14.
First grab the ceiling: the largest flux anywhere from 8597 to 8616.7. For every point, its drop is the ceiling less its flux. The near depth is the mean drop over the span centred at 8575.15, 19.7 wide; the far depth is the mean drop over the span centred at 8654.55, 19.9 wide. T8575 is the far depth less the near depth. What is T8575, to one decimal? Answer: 2.2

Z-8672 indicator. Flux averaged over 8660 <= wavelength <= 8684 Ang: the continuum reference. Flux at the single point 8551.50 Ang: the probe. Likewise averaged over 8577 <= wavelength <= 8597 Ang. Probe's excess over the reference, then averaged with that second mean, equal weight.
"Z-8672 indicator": 18.6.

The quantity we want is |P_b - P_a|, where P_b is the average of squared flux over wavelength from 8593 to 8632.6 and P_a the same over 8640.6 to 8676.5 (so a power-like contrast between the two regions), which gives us 126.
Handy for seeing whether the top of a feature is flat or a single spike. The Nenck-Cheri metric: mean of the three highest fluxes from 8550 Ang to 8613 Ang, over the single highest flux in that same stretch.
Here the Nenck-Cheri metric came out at 0.998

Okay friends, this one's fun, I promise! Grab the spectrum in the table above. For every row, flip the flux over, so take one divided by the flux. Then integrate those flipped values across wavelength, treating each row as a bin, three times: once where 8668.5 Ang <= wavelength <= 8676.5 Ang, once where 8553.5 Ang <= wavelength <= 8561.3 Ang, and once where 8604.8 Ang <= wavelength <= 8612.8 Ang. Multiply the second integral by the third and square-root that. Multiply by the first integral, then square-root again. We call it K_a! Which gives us 0.2301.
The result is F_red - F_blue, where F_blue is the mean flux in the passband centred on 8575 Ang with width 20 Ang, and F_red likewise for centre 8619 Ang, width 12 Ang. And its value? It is 0.0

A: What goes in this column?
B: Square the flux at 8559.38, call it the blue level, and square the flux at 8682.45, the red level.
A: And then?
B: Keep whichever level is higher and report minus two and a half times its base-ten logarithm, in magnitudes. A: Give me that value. -7.68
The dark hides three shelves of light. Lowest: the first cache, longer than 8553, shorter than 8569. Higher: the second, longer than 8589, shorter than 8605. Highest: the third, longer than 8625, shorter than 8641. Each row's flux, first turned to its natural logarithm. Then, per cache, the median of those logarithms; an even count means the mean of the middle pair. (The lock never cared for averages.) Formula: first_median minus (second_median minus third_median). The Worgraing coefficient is 3.55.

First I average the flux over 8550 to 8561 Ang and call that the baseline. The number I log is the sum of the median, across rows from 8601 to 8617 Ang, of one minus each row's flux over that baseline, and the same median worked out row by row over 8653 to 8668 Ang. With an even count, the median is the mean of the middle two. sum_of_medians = 0.03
